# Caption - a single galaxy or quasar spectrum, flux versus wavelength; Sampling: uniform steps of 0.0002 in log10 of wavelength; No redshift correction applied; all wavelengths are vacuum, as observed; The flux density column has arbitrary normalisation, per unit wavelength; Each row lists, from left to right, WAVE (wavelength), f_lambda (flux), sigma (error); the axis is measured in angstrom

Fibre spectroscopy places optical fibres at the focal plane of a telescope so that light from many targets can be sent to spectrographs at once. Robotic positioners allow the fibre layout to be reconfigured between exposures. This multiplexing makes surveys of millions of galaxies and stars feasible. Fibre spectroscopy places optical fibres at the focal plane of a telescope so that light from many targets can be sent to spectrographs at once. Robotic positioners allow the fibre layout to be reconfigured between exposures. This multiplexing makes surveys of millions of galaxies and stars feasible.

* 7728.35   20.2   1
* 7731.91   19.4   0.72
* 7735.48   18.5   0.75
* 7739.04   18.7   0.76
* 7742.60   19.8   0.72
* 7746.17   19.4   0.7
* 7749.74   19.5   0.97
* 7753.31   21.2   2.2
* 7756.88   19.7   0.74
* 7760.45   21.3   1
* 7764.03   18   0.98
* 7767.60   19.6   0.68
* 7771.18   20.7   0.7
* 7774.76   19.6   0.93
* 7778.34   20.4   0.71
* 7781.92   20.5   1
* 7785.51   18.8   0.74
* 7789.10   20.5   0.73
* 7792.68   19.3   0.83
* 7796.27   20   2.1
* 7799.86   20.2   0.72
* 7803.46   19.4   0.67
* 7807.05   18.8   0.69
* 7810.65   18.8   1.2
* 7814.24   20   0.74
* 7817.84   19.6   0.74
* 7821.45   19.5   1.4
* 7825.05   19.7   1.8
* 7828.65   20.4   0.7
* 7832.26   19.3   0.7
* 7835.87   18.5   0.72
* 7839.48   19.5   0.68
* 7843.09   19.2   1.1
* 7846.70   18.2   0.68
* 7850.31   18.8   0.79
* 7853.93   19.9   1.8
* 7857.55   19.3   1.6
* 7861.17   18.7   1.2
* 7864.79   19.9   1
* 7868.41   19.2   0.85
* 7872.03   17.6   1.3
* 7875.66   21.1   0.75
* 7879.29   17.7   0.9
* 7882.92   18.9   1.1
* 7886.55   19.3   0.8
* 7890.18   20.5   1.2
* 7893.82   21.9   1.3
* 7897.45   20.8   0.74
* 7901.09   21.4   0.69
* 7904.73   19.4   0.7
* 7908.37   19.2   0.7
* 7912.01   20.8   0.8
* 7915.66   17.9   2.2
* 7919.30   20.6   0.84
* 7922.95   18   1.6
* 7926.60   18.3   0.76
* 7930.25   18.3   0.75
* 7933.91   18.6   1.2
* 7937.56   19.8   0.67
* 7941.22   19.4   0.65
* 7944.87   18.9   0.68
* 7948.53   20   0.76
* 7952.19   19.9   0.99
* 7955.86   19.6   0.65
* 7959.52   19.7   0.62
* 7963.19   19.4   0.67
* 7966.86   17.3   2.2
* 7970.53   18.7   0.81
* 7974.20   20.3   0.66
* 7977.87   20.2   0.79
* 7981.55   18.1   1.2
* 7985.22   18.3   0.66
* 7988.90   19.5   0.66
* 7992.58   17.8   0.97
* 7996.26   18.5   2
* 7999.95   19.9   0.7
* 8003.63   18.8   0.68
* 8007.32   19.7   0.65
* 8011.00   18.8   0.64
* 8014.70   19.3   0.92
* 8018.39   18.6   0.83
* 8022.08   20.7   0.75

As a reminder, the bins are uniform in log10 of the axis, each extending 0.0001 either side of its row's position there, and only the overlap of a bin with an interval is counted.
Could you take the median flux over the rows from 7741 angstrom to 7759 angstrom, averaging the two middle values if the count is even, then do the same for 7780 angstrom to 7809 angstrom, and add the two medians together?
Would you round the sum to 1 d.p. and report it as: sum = 39.4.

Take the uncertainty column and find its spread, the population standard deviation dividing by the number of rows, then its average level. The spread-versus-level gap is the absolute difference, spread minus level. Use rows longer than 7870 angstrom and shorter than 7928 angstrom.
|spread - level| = 0.62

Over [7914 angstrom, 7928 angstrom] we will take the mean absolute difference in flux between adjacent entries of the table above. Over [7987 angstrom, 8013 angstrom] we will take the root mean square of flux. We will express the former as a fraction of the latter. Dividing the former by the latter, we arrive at 0.10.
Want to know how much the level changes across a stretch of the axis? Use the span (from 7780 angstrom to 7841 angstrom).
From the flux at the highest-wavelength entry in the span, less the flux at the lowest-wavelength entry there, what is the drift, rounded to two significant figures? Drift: -1.0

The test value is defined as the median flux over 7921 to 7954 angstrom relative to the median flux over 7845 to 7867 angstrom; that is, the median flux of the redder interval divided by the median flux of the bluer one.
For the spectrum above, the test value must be 0.99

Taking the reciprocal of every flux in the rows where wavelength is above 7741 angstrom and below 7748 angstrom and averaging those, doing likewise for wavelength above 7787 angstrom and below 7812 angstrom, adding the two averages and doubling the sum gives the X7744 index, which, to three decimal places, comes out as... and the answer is 0.204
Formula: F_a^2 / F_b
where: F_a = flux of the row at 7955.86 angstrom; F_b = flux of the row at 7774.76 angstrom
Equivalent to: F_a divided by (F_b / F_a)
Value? 19.6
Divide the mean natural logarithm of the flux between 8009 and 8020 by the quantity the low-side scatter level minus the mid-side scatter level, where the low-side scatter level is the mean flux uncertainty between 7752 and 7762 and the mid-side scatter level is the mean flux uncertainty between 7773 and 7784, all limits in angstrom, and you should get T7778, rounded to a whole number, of 7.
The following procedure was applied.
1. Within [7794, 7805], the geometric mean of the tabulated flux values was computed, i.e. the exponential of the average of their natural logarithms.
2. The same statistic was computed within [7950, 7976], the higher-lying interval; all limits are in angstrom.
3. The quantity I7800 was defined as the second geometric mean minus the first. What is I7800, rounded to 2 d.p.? -0.62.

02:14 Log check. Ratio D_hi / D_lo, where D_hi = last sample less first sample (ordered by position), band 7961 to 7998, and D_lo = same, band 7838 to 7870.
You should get 3.0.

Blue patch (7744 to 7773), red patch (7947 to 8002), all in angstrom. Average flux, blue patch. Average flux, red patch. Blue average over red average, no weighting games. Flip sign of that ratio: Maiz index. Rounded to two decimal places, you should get -1.04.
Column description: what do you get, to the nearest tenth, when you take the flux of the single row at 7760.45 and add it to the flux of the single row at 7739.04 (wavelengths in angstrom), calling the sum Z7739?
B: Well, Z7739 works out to 40.0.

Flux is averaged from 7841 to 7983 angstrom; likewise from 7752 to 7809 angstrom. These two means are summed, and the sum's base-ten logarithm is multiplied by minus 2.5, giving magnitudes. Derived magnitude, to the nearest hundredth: -3.98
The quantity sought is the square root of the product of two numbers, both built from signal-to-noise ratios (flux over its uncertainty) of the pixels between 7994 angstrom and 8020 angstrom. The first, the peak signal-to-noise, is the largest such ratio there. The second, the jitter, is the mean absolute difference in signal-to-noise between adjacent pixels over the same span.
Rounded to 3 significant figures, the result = 13.0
